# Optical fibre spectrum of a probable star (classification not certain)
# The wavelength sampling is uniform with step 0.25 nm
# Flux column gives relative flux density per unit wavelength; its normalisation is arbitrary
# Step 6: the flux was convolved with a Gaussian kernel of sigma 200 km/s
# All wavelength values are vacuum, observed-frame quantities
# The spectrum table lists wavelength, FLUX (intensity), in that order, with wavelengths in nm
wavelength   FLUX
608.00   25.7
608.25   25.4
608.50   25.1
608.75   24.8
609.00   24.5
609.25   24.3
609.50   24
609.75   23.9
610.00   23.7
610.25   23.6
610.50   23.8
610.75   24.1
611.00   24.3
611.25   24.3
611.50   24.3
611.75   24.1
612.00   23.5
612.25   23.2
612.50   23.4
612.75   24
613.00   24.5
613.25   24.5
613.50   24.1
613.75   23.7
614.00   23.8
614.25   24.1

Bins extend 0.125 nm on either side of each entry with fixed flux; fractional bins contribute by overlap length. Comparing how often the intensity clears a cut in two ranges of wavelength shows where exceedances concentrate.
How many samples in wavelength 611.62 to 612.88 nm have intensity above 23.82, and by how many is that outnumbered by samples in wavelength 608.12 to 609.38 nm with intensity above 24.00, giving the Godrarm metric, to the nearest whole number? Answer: 3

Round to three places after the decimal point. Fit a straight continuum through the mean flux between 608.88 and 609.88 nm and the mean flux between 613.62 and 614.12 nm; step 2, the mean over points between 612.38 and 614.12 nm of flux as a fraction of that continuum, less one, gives 0.008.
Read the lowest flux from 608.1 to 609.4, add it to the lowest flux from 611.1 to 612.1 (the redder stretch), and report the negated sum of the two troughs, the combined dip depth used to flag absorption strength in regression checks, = -47.8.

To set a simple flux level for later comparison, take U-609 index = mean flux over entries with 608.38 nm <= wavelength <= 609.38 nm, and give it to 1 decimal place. 24.7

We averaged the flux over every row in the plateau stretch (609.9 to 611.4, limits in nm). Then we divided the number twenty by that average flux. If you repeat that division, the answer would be 0.834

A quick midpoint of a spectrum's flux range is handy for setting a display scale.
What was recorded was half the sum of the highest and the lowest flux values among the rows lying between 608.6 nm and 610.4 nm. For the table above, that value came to 24.2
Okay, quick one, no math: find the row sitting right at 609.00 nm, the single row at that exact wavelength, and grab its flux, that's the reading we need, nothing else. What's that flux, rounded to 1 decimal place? 24.5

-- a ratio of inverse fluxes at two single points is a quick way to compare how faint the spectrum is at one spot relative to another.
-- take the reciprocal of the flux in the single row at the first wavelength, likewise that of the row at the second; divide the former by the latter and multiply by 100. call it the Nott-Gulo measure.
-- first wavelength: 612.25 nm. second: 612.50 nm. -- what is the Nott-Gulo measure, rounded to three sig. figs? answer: 101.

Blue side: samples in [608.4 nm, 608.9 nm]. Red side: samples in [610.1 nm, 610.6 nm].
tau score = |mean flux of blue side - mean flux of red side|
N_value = 1.2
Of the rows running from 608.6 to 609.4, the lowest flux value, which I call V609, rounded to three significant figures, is 24.3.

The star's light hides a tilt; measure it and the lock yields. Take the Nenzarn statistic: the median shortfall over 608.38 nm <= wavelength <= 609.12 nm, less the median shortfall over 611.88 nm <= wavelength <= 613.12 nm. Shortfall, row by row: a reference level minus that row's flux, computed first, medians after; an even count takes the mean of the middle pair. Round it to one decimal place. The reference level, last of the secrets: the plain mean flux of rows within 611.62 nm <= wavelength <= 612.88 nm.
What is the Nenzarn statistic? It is -1.3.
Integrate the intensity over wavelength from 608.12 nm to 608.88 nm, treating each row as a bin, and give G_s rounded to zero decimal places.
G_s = 19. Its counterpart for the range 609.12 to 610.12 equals 24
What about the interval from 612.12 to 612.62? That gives 12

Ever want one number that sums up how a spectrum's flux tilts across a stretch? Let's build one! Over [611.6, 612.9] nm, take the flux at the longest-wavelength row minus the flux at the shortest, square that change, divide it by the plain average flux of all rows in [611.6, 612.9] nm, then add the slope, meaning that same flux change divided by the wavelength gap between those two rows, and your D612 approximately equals -0.10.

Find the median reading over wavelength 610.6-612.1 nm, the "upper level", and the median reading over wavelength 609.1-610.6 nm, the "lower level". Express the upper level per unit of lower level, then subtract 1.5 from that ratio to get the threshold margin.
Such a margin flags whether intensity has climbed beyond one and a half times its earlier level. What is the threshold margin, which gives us -0.485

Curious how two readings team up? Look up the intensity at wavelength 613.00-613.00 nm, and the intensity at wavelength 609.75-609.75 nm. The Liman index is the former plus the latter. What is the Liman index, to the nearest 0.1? 48.4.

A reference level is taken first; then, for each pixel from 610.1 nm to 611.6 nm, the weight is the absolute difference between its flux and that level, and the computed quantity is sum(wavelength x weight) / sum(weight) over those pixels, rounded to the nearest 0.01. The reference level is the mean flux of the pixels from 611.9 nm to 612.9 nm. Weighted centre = 611.08 nm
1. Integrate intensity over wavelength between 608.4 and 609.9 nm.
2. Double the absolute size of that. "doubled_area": 73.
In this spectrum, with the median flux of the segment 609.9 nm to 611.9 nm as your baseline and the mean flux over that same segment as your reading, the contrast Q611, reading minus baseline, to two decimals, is -0.08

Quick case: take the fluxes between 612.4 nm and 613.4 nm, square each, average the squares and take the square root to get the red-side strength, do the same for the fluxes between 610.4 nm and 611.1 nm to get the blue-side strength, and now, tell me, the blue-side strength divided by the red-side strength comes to 1.00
